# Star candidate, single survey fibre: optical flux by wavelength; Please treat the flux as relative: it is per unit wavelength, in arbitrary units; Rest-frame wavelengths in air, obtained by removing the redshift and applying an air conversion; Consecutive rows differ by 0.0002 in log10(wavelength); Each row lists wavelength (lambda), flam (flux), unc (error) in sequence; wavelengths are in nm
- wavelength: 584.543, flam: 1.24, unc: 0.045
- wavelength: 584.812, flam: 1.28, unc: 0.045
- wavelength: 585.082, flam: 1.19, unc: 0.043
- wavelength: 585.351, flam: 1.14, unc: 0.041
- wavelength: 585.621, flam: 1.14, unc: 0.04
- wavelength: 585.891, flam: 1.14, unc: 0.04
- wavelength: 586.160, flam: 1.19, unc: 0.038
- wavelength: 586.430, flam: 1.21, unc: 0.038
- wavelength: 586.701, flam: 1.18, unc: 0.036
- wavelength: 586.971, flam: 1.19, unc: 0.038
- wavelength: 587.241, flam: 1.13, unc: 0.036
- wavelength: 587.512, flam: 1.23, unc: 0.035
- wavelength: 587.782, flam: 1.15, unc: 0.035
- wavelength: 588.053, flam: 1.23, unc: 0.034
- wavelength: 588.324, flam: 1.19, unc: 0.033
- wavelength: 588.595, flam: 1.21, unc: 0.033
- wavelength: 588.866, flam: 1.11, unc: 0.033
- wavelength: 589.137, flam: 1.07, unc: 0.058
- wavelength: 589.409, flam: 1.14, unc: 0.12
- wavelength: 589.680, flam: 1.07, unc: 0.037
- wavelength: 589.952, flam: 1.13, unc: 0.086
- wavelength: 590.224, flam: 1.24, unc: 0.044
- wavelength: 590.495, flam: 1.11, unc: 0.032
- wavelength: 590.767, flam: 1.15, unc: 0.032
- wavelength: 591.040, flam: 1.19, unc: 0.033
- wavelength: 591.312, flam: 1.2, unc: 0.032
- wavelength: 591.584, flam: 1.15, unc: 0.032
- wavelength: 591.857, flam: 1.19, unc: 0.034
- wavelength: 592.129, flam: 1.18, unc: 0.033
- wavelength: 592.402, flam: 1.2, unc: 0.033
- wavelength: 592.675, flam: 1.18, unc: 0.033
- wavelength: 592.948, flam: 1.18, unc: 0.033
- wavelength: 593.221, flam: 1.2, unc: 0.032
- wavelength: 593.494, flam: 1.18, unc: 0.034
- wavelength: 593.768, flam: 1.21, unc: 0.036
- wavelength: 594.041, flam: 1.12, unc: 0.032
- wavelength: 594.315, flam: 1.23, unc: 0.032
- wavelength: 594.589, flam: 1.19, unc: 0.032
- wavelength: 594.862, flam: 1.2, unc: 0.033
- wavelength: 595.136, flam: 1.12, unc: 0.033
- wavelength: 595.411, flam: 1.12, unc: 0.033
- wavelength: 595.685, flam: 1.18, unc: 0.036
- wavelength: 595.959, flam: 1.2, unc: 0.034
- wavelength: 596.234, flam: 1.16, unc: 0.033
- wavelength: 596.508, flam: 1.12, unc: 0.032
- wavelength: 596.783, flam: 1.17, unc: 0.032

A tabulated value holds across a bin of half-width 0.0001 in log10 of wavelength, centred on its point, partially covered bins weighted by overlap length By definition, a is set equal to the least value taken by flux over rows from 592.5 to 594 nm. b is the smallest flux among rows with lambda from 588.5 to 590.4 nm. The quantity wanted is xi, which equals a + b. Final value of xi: 2.25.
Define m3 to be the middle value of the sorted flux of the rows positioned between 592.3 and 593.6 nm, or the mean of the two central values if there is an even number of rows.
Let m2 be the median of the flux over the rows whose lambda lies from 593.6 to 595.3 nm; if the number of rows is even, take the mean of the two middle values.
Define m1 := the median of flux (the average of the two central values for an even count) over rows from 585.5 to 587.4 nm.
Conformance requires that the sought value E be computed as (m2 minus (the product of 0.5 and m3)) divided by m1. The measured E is 0.513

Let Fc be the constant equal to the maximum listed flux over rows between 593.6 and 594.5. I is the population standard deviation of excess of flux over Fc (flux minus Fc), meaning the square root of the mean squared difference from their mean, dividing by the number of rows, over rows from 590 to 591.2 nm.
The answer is 0.048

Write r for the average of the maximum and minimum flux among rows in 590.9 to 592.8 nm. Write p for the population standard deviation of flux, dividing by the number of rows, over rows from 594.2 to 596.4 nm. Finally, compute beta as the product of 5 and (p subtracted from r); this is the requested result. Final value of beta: 5.69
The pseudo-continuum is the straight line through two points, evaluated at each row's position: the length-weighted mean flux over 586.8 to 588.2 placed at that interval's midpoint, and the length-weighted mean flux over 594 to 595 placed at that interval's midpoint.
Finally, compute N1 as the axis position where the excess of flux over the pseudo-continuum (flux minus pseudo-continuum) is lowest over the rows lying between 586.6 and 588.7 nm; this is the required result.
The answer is 587.241 nm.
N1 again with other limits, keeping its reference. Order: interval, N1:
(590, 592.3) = 590.495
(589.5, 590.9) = 589.680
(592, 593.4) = 592.948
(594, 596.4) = 595.411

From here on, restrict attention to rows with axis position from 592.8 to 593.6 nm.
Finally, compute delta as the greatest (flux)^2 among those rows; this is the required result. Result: 1.44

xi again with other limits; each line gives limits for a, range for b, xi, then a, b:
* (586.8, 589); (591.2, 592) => 2.26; 1.11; 1.15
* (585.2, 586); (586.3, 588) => 2.27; 1.14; 1.13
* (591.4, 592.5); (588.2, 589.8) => 2.22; 1.15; 1.07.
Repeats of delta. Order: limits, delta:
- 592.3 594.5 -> 1.51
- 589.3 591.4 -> 1.54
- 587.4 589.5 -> 1.51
